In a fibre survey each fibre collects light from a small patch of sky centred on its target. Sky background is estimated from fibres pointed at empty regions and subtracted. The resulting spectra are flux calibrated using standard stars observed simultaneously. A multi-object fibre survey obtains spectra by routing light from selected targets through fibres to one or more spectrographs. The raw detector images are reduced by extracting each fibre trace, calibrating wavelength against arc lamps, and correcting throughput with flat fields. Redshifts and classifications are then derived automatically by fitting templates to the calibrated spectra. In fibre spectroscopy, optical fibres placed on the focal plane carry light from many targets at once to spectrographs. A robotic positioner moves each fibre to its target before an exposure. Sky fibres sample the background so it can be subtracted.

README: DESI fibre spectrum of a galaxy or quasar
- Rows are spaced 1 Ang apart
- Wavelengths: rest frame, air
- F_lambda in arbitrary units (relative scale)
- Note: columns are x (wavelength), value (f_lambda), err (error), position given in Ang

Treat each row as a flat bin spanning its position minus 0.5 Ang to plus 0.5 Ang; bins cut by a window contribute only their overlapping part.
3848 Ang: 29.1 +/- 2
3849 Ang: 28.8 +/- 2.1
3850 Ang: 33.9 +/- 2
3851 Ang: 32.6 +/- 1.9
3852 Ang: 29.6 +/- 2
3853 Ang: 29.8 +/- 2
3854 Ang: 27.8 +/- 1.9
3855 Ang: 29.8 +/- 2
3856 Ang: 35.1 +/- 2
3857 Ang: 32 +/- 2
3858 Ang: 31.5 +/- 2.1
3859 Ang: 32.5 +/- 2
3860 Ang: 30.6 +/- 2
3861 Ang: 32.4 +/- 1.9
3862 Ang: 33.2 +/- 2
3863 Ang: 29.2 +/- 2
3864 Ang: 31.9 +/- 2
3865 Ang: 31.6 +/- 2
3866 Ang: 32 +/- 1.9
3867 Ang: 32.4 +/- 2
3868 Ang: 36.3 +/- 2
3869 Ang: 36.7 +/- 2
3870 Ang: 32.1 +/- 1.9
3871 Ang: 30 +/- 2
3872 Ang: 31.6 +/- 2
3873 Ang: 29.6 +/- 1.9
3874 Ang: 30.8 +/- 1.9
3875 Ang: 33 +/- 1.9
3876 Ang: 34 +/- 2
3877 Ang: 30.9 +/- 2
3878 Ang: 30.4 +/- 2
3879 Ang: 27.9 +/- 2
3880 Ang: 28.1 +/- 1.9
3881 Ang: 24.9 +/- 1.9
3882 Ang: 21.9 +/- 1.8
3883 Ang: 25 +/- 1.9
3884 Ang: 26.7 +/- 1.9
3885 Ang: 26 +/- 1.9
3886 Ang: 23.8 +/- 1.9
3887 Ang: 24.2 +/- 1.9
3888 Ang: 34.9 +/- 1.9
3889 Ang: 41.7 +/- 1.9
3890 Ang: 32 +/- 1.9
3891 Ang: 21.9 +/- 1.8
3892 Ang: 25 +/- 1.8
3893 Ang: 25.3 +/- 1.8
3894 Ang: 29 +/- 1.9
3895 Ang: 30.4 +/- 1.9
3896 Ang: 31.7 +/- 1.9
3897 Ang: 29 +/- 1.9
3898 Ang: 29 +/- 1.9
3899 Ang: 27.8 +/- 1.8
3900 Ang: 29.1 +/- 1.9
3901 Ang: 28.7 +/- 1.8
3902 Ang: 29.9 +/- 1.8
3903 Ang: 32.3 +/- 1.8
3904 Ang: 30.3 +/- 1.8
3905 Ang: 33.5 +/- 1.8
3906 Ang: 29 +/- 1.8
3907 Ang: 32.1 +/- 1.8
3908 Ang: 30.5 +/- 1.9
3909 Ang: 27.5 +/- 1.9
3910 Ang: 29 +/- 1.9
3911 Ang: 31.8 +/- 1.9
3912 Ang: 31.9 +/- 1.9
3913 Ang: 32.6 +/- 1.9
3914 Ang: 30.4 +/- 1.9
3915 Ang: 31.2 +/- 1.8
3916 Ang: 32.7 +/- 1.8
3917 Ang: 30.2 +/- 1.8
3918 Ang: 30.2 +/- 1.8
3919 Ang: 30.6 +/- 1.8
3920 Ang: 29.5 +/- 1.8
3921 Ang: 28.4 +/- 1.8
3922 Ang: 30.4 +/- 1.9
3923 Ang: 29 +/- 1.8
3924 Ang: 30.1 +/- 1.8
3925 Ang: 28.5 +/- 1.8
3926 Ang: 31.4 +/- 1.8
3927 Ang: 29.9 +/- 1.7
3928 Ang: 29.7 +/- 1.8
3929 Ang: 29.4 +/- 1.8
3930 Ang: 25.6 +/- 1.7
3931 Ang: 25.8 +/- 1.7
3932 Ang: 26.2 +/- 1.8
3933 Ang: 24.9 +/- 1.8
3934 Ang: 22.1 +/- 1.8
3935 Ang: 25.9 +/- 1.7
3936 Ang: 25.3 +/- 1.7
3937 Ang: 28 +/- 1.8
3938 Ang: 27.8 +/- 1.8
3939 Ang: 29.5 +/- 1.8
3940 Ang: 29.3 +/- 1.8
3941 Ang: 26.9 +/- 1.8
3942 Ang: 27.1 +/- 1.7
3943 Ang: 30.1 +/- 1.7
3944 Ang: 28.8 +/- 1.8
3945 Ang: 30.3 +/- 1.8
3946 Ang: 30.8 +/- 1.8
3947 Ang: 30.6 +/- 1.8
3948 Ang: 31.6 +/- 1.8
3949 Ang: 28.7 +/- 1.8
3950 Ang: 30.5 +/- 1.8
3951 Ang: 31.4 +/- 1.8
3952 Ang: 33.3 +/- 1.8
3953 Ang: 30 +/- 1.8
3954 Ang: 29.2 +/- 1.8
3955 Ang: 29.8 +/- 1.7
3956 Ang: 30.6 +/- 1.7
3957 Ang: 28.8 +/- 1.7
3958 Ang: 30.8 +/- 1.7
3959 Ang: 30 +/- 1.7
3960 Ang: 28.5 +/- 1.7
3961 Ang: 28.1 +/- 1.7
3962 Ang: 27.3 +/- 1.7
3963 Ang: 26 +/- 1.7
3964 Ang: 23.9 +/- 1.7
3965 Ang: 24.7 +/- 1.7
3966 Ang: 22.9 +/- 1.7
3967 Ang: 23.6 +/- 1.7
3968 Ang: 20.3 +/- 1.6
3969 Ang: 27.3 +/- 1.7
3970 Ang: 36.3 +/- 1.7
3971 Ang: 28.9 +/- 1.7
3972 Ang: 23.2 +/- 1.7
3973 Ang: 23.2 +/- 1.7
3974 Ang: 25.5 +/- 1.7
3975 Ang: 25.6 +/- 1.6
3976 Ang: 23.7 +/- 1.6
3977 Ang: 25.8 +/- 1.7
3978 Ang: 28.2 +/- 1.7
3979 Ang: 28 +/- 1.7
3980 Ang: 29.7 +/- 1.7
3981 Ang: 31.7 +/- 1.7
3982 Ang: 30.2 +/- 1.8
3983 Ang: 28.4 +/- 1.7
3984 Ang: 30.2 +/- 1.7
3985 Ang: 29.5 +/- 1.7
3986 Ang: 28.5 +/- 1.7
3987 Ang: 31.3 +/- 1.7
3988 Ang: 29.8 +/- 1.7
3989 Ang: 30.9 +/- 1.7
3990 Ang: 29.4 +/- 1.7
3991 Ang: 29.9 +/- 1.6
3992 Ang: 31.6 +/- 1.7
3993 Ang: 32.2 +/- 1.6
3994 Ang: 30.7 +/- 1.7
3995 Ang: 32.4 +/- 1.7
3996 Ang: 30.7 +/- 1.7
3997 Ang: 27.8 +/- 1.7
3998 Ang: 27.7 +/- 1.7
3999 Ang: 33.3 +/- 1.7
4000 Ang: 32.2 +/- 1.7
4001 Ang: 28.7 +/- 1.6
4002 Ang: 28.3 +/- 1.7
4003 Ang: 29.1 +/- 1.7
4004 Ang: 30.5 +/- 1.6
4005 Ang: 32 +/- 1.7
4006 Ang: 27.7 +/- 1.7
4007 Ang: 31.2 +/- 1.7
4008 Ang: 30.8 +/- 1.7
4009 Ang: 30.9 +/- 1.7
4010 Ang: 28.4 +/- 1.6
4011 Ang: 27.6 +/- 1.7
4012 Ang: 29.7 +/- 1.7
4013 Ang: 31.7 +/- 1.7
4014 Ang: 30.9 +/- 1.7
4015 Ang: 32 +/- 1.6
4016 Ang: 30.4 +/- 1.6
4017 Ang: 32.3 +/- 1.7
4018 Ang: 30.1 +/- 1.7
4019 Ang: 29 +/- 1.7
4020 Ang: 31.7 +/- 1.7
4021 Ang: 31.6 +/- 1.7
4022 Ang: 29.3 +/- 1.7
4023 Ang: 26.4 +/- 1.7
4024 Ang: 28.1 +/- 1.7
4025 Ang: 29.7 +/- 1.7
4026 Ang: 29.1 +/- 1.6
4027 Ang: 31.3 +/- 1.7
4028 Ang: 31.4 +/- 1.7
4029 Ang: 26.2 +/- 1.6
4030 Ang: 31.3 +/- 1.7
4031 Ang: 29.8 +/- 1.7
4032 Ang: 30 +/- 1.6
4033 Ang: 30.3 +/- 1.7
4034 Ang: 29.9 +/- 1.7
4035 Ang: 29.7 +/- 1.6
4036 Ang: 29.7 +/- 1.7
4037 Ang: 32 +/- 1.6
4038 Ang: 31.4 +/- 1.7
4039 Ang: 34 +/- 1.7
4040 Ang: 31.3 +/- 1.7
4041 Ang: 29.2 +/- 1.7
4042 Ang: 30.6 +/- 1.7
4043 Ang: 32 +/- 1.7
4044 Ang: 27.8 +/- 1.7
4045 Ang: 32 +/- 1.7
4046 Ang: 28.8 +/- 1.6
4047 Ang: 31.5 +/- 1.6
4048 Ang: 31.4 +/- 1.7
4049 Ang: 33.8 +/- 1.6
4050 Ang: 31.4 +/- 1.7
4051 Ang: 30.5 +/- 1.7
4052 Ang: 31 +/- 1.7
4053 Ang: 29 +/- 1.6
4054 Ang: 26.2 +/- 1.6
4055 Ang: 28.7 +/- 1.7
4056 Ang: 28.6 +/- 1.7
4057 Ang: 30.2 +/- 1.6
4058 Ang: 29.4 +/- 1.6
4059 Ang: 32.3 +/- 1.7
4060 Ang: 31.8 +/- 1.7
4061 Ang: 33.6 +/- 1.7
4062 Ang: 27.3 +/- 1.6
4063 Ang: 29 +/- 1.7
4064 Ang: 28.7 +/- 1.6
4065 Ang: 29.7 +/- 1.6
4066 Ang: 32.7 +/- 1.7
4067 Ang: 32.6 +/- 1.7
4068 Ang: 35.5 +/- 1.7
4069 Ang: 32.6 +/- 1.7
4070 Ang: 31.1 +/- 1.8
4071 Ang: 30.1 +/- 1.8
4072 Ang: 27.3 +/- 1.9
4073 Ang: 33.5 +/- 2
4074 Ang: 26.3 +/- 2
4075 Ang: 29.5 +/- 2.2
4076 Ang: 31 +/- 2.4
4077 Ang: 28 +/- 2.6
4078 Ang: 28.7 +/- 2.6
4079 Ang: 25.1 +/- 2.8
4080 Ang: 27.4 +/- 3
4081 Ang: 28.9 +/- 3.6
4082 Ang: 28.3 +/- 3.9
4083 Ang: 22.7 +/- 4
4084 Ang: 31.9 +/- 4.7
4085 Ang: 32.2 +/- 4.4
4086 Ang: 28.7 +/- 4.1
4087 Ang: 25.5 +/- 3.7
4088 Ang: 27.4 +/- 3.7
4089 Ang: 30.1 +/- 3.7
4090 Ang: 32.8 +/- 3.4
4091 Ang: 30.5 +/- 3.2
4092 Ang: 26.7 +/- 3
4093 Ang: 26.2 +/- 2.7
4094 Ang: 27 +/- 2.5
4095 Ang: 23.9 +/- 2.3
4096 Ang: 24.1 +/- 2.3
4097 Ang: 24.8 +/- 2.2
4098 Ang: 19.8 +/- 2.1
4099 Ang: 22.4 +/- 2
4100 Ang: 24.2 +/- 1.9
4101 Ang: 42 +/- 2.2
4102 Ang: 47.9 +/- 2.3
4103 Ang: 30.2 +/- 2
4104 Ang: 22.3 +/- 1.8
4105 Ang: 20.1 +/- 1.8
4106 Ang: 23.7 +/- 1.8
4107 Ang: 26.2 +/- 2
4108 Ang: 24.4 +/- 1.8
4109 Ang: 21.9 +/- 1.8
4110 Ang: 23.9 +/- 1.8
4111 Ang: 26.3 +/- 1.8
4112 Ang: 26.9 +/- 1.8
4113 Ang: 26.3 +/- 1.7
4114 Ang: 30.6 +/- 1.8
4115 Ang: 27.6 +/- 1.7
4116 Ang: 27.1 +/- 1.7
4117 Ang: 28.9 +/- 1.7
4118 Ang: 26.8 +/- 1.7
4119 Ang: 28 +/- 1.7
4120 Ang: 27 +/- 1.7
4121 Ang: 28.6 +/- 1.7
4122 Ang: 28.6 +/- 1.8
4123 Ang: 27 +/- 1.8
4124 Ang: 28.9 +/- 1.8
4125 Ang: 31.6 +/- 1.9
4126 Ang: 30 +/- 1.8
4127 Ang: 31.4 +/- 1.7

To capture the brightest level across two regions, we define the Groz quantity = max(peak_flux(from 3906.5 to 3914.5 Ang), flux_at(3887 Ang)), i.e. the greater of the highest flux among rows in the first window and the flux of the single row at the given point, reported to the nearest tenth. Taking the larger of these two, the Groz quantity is 32.6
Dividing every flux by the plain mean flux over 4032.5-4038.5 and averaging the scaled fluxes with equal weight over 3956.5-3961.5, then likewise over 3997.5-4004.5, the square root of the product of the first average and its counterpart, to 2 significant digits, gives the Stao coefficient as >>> 0.97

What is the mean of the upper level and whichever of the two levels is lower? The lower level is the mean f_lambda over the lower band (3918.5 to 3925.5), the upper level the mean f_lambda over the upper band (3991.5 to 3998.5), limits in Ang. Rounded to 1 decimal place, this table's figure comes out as 30.0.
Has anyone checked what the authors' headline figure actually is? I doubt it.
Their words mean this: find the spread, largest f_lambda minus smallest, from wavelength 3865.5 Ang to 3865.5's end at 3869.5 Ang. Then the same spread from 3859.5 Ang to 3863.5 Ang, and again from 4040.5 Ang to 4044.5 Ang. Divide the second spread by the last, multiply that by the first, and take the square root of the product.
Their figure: 2.12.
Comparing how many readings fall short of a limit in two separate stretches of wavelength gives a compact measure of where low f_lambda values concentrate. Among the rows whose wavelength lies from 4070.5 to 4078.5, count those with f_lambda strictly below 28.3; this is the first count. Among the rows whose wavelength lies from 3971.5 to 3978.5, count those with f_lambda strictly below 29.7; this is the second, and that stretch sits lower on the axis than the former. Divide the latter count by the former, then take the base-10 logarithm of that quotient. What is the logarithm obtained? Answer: 0.4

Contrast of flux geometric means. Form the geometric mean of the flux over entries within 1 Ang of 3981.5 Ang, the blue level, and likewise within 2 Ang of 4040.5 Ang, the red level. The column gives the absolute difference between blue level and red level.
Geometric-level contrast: 0.3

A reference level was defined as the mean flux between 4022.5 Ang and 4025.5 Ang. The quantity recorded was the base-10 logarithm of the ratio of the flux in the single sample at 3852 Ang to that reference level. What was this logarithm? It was 0.023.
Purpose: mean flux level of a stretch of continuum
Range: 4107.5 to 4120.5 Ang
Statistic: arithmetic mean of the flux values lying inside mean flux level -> 27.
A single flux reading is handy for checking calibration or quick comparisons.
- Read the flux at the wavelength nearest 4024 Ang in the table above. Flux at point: 28.1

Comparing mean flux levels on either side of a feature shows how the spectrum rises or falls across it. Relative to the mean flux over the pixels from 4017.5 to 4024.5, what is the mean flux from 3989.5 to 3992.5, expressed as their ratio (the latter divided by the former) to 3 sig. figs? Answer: 1.03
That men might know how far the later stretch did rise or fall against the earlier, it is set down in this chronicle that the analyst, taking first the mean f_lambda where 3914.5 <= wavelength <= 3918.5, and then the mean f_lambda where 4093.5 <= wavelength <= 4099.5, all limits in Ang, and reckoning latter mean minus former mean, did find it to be -7.4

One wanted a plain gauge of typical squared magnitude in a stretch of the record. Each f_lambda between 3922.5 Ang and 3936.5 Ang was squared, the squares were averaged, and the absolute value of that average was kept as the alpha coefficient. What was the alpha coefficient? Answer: 758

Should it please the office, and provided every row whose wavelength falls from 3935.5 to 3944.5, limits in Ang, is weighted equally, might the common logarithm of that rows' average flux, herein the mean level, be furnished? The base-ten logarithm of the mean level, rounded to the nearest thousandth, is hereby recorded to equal 1.449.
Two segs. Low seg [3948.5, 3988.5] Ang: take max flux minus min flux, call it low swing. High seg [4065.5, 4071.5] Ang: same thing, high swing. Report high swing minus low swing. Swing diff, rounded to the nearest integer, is -11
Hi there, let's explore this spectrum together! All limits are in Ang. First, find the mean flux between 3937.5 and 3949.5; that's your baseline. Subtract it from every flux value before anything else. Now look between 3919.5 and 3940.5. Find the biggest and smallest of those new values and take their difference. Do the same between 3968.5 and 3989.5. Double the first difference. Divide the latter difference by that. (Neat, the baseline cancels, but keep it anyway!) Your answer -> 0.70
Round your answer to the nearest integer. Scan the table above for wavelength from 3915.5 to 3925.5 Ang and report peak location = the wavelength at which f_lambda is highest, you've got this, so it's 3916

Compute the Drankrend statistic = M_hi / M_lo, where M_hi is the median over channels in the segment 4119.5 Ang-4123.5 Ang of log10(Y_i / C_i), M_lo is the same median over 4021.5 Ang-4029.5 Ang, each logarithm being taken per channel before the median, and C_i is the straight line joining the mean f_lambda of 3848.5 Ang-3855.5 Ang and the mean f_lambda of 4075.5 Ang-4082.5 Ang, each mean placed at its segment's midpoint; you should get 0.0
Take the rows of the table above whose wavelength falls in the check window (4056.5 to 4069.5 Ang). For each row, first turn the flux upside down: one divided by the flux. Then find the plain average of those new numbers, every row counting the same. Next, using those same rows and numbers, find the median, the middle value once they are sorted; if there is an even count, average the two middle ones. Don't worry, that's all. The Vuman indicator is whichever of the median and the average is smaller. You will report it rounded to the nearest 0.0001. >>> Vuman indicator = 0.0314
